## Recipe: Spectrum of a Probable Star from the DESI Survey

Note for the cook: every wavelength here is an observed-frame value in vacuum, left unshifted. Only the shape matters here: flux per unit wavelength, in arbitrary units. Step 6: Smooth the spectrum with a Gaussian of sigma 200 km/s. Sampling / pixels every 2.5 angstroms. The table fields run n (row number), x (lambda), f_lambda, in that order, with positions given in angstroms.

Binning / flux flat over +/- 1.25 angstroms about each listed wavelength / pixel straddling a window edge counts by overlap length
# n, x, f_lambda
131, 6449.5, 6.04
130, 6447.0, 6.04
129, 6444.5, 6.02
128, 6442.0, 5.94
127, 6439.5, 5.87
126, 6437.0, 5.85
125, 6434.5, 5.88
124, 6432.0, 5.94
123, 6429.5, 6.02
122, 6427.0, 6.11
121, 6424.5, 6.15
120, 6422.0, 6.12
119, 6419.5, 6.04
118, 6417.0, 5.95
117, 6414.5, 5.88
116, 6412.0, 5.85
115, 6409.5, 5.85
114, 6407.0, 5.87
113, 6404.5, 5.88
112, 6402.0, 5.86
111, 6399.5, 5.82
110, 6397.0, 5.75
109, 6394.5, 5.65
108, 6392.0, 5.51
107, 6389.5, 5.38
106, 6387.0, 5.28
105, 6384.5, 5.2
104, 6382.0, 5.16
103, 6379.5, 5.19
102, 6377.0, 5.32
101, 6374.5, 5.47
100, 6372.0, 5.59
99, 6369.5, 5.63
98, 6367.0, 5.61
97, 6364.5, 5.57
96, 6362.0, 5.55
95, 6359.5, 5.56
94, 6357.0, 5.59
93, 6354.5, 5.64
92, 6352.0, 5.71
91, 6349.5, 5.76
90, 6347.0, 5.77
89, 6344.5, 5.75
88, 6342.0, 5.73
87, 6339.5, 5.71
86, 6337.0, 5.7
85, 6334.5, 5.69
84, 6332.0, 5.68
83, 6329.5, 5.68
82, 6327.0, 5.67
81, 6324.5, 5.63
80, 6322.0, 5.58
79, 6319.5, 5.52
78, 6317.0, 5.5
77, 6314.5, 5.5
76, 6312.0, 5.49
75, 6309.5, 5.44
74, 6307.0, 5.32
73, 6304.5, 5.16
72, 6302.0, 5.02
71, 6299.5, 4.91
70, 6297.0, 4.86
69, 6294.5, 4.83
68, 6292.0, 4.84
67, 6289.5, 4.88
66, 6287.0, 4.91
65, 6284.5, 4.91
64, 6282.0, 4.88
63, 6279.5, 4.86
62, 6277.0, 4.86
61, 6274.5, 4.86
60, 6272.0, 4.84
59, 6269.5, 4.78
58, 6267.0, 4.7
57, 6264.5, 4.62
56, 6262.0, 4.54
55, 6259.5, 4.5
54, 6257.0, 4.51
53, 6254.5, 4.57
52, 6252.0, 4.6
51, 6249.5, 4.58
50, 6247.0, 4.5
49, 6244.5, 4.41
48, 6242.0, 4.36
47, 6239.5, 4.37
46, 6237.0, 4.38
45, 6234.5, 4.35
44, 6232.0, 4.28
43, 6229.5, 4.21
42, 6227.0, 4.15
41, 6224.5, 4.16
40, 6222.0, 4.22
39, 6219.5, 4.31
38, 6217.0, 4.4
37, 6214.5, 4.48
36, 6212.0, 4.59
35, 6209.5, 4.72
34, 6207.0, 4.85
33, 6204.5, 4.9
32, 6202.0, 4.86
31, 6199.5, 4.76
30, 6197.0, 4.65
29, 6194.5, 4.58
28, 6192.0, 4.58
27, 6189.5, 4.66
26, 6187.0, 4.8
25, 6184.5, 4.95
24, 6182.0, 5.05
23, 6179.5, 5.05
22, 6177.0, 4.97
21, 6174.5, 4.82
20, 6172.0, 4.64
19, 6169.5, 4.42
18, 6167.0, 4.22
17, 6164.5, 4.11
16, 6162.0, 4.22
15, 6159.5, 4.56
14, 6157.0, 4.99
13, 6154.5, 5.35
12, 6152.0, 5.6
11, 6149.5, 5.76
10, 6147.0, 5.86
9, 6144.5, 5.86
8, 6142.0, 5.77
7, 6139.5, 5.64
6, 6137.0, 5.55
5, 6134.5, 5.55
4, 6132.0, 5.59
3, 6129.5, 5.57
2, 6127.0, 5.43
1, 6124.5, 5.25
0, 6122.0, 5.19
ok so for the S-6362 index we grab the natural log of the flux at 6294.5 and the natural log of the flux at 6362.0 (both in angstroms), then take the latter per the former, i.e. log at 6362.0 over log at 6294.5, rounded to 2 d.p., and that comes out 1.09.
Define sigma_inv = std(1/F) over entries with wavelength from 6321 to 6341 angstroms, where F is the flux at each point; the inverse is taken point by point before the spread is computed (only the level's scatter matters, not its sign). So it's 0.001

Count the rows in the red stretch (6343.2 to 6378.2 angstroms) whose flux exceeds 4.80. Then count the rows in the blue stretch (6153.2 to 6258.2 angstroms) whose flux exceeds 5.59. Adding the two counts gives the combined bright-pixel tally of 14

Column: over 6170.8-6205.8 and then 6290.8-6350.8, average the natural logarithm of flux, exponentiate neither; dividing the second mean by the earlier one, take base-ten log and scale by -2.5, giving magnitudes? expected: -0.08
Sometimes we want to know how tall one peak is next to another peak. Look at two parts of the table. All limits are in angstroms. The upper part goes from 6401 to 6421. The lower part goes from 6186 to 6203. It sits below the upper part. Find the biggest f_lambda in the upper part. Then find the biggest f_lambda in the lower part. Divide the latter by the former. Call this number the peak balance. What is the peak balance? 0.80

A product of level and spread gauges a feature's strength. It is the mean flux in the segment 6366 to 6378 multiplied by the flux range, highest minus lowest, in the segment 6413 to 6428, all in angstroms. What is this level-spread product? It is 1.5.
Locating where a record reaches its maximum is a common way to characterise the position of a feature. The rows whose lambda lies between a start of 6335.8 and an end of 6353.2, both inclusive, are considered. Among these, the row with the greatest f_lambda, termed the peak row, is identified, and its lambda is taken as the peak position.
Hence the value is 6347.0 angstroms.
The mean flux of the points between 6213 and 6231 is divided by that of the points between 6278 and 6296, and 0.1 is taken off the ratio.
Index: 0.78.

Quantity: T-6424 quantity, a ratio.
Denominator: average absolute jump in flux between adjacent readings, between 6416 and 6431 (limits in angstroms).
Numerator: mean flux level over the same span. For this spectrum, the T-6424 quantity 92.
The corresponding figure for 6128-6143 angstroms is 100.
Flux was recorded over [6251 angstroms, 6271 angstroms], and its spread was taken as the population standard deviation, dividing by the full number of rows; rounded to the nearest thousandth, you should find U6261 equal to 0.090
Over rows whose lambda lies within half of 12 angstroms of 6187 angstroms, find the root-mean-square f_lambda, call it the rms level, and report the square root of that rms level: 2.19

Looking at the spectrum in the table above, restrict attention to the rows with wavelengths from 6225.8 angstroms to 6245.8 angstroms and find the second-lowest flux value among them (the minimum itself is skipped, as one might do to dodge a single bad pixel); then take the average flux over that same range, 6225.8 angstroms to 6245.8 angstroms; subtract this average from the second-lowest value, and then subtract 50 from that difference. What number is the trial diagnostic -50.10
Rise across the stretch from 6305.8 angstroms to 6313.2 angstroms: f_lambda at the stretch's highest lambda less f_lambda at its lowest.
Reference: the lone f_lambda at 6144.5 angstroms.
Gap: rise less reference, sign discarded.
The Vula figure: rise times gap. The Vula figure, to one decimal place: 1.0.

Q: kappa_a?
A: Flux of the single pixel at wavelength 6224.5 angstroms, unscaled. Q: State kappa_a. 4.16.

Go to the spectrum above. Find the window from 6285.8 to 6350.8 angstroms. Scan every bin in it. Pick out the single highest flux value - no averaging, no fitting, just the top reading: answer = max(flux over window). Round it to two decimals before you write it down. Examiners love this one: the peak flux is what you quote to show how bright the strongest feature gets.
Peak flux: 5.77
